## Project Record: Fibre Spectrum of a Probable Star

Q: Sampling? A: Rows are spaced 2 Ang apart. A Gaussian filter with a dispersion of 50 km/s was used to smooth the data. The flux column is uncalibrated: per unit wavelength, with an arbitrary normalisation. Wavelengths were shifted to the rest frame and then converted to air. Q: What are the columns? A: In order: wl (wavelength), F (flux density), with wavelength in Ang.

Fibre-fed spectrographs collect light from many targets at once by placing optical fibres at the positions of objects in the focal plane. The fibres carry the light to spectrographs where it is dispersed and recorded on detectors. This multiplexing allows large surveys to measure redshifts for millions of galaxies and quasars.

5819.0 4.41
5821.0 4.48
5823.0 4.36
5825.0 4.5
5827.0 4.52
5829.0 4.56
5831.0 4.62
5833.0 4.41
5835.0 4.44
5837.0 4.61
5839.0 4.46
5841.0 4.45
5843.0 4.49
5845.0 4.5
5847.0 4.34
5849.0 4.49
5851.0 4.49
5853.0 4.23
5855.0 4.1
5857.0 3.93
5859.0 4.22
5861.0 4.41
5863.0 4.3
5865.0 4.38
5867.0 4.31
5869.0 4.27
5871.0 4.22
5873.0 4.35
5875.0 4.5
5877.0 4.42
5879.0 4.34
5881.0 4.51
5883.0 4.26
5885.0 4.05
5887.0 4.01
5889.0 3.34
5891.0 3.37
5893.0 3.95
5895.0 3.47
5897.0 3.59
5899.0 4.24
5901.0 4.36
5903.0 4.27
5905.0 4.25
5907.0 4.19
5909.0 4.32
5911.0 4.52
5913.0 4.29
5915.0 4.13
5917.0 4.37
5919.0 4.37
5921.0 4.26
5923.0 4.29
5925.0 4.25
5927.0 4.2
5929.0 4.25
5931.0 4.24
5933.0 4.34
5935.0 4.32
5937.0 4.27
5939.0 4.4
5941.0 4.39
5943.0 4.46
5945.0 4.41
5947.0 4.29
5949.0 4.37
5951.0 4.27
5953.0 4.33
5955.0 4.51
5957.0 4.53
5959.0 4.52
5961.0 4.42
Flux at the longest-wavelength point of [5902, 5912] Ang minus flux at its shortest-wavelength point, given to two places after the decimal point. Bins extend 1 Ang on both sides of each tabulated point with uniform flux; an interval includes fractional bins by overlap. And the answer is 0.25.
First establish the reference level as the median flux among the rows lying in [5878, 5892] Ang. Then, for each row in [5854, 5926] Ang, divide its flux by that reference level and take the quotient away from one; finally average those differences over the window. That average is -0.032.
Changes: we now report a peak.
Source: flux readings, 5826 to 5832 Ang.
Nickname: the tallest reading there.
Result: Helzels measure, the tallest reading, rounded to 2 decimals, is 4.62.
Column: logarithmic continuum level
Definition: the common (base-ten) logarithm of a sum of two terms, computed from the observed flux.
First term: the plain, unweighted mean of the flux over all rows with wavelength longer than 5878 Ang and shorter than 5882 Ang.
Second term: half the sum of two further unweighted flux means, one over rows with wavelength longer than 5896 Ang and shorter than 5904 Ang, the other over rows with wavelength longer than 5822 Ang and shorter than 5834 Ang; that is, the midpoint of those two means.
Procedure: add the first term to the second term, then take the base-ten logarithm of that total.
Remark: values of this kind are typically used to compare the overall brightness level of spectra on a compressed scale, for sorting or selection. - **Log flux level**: 0.941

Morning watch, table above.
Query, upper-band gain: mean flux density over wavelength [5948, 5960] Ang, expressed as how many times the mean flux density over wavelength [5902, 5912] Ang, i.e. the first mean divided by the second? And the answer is 1.03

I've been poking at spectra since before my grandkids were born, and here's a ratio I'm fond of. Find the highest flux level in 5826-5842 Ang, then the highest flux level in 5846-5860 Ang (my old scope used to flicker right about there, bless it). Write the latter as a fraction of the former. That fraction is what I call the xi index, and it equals 0.97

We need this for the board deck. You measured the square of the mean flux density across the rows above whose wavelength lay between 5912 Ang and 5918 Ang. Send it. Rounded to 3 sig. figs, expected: 18.2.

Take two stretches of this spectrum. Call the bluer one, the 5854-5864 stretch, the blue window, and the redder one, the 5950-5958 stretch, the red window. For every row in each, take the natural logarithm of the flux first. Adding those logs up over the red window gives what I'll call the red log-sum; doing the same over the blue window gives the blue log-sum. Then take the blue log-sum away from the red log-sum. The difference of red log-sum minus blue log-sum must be -1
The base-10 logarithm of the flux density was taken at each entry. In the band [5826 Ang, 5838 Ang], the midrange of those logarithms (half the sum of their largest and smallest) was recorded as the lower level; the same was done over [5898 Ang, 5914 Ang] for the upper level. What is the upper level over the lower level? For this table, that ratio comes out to 0.98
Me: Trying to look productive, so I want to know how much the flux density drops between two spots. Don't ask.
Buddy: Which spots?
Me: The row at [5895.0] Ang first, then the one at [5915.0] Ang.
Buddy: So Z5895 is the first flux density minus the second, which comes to -0.7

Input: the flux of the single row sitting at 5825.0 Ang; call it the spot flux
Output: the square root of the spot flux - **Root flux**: 2.12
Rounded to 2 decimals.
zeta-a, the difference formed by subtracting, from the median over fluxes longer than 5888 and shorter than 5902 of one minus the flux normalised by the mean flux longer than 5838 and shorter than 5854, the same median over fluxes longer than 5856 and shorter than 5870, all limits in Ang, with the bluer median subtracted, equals 0.16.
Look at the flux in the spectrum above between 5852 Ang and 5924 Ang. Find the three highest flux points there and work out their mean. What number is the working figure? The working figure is 4.51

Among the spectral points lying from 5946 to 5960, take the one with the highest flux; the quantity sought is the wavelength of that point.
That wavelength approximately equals 5957.0 Ang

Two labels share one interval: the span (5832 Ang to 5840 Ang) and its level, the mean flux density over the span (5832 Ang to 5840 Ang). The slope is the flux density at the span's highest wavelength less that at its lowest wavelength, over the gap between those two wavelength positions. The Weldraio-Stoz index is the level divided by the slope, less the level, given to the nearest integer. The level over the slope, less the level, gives 533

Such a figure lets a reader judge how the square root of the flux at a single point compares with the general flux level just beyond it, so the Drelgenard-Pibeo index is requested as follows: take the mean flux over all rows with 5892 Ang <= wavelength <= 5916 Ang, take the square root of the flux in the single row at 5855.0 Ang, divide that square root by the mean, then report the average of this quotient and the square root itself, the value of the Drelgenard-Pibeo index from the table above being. 1.26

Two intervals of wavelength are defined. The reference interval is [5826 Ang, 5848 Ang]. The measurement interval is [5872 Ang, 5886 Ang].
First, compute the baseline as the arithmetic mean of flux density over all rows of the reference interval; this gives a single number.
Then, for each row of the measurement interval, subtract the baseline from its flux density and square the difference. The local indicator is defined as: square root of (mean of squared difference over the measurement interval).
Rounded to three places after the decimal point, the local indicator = 0.206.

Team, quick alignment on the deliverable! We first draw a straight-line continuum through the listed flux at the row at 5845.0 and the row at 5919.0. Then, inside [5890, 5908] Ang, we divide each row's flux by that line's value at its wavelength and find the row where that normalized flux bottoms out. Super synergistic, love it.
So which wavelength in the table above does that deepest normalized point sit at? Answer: 5891.0 Ang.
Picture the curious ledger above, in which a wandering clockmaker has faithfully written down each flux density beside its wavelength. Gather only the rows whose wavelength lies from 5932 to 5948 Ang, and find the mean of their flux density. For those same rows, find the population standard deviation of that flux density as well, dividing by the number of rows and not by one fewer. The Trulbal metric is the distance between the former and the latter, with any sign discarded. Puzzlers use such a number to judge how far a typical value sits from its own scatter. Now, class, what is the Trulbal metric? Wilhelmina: 4.30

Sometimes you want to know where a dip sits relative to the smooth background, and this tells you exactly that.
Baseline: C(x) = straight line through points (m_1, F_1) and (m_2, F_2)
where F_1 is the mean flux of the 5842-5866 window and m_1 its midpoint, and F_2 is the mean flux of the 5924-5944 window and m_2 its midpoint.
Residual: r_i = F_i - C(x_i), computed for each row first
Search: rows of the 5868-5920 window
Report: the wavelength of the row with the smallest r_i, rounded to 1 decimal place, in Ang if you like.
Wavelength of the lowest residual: 5889.0 Ang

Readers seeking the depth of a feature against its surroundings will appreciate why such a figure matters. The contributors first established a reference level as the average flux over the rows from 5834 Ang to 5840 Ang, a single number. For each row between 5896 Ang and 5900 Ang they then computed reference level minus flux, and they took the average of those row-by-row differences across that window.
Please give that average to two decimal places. 0.59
